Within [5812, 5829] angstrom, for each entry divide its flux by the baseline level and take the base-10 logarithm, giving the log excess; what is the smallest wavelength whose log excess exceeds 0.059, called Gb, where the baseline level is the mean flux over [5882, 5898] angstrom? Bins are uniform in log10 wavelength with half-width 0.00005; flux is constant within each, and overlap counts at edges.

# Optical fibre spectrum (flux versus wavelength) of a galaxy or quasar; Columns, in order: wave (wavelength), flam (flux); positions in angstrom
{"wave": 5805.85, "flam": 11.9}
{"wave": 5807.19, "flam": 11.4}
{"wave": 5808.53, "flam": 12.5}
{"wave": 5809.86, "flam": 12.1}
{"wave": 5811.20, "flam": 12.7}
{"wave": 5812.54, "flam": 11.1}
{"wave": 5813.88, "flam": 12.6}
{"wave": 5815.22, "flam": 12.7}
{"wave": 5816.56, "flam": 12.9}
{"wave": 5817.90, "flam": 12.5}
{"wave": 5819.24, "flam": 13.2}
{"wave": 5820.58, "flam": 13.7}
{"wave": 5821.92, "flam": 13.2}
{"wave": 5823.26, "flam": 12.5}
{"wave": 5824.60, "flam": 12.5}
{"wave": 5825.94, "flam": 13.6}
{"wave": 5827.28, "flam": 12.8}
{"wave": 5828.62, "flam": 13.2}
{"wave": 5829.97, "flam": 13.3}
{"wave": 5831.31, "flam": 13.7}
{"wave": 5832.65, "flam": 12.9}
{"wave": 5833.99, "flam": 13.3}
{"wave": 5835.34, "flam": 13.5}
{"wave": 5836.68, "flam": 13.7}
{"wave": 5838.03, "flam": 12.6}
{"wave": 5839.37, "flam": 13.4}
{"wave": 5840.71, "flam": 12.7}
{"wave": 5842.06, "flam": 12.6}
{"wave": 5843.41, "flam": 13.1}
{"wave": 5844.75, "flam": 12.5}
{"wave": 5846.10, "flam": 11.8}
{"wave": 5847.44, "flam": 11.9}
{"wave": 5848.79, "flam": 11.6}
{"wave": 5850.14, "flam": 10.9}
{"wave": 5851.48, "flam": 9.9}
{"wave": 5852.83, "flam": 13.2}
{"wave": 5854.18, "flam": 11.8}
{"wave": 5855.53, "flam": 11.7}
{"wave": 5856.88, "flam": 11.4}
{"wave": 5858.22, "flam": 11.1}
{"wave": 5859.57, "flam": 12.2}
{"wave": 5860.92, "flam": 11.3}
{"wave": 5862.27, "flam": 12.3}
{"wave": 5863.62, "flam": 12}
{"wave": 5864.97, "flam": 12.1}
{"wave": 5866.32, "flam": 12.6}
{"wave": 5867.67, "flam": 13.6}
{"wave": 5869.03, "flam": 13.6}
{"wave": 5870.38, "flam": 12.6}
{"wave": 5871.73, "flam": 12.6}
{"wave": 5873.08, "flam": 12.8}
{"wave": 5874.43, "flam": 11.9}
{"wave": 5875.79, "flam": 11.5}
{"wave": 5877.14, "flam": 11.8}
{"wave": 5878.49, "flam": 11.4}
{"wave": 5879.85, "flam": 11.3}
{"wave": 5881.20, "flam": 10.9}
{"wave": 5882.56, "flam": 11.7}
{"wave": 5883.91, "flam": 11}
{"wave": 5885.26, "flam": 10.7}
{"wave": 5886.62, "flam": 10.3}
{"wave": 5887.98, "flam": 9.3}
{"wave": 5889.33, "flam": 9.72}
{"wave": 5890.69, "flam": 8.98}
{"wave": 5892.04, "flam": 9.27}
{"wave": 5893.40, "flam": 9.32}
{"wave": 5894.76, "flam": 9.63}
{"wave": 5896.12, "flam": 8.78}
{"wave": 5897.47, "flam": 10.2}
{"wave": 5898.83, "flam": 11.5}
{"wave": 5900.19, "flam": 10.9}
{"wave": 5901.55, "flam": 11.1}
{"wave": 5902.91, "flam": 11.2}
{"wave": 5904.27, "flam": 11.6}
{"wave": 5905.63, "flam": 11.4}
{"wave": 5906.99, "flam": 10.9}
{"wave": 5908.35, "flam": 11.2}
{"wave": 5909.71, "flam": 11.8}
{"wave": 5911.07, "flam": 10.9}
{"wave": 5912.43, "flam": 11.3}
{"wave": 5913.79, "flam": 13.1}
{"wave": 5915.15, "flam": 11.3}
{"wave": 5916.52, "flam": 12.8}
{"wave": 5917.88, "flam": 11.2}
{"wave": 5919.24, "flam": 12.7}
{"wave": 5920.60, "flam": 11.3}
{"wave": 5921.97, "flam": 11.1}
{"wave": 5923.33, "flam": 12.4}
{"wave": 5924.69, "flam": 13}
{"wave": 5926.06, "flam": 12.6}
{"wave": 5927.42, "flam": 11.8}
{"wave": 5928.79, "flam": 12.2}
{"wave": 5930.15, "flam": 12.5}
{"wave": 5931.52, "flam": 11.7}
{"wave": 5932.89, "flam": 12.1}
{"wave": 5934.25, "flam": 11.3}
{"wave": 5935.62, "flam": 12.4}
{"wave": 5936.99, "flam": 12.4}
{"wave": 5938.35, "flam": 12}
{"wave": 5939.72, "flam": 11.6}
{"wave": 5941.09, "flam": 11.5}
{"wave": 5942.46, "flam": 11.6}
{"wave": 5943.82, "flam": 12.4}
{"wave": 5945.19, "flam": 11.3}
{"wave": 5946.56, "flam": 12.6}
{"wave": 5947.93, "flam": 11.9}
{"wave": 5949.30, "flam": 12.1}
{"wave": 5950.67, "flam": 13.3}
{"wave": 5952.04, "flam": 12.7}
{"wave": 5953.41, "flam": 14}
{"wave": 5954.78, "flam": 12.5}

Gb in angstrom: 5813.88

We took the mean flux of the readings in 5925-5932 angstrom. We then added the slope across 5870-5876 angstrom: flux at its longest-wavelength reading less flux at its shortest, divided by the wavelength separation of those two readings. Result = 12.0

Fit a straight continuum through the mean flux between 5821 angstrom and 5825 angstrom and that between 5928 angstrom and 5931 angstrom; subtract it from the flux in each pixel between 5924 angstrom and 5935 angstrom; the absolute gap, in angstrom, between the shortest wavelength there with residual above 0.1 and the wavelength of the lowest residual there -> 9.6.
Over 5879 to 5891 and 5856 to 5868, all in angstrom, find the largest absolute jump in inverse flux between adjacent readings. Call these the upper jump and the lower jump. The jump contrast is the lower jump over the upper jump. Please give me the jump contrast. 0.78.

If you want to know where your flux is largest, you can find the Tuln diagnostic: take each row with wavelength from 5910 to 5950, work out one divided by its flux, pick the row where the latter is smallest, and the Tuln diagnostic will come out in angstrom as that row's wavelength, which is 5913.79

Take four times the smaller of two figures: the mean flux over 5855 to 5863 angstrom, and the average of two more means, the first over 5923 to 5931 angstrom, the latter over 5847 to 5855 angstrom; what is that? 46.7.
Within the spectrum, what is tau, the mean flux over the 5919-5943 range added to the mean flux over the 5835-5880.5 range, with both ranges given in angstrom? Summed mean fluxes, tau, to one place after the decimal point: 24.2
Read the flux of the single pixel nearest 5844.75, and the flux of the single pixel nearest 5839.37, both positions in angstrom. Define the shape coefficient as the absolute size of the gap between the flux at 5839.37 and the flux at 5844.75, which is 0.90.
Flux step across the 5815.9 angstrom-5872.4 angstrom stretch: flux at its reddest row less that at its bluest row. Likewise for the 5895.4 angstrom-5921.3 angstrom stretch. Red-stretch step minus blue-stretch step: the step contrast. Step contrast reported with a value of 2.8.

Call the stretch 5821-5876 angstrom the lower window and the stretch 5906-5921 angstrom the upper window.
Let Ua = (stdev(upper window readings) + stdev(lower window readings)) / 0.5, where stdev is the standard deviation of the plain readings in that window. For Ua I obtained 3.3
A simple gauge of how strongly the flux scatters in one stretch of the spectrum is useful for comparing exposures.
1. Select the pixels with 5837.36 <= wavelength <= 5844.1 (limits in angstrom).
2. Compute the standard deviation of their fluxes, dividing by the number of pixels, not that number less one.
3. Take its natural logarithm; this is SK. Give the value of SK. -1.1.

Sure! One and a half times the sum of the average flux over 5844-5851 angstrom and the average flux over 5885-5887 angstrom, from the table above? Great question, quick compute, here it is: 33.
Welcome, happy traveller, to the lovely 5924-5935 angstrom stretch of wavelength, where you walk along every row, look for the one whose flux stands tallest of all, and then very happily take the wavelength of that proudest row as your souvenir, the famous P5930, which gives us 5924.69 angstrom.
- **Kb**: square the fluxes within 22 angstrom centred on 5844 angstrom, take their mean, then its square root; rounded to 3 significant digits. 12.4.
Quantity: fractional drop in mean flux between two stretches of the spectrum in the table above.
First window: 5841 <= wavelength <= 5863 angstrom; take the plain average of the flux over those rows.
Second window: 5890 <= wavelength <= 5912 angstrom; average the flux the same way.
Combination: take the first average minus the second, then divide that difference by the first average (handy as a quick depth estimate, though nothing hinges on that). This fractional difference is 0.109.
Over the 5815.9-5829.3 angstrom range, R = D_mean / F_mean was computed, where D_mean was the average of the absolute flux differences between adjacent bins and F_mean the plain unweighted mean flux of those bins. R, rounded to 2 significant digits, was 0.044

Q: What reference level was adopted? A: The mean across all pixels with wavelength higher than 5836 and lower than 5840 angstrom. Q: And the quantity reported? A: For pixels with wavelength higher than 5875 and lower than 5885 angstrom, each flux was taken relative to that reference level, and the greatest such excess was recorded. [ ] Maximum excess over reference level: -1.4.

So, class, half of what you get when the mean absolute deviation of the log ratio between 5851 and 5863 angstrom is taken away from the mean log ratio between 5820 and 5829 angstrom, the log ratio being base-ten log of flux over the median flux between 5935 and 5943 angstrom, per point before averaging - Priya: 0.010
